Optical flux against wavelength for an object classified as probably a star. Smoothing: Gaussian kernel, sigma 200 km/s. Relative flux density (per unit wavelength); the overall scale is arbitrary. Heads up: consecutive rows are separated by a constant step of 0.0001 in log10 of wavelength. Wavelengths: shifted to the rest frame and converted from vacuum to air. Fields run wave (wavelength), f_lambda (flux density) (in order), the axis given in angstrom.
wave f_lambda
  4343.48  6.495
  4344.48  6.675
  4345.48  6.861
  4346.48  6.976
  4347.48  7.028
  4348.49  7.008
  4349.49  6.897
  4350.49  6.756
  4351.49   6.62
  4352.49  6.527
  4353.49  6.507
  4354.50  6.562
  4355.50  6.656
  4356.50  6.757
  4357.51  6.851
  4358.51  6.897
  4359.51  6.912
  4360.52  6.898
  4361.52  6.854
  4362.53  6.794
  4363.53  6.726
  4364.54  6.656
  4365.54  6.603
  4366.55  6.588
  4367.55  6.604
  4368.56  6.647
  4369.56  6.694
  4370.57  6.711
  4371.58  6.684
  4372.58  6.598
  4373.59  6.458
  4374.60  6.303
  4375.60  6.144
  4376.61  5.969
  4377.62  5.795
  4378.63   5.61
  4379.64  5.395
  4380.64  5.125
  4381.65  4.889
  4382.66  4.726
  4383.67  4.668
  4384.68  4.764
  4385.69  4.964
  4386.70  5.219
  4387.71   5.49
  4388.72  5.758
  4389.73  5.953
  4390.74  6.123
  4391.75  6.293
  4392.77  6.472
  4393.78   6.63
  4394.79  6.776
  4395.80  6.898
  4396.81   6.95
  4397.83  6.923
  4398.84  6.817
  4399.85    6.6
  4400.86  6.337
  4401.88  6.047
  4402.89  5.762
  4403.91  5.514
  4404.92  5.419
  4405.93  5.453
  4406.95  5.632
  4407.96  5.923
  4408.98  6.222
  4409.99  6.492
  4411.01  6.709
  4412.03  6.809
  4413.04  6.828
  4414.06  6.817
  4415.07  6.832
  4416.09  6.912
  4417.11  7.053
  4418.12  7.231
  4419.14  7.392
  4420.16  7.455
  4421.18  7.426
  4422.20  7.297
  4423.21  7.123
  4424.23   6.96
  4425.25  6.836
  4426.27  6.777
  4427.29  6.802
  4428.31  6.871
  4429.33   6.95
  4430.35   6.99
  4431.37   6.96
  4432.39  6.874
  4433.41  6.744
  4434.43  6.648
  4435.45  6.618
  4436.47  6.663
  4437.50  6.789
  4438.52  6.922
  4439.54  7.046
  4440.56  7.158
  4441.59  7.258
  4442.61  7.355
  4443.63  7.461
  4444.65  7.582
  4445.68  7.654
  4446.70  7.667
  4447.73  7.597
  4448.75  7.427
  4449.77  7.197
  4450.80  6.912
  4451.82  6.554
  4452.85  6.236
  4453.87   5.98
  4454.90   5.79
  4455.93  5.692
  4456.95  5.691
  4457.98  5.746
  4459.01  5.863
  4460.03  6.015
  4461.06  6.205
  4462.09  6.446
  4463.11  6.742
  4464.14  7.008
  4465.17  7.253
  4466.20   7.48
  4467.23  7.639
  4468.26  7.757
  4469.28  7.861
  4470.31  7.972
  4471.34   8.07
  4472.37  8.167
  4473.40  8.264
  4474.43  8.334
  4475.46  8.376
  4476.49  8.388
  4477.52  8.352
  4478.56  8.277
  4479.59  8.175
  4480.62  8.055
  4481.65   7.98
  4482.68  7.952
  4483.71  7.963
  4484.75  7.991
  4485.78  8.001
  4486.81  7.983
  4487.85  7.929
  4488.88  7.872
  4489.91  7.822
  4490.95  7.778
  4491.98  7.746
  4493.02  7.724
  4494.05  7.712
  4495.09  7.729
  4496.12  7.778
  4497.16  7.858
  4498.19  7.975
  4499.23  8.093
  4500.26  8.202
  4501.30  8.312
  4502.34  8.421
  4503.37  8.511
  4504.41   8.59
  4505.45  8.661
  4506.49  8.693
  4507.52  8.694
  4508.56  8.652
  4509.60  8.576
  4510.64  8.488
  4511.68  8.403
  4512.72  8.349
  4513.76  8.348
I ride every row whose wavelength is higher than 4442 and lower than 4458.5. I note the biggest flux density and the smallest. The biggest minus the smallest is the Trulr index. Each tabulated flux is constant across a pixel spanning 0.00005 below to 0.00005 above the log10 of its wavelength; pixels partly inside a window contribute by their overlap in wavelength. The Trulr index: 2.0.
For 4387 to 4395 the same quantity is 1.3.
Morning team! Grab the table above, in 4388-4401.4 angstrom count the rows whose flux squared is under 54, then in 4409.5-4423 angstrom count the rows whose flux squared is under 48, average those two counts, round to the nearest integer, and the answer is 10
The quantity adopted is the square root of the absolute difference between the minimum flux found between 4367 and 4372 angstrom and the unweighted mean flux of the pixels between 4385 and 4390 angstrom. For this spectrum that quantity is 1.1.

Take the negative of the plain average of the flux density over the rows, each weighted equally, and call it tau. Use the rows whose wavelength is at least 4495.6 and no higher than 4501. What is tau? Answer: -8.0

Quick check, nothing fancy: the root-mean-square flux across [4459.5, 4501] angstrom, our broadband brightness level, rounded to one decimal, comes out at 7.8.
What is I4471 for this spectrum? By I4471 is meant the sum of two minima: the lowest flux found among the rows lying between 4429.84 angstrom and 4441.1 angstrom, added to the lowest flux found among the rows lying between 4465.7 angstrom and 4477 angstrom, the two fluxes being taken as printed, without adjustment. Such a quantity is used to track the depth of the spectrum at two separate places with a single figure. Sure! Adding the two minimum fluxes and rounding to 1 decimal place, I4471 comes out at 14.1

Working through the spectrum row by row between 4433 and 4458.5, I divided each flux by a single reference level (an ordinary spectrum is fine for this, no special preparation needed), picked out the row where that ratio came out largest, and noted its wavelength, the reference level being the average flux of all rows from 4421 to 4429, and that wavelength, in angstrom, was 4446.70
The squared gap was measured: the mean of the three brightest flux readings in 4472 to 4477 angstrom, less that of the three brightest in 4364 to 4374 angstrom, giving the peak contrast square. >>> 2.8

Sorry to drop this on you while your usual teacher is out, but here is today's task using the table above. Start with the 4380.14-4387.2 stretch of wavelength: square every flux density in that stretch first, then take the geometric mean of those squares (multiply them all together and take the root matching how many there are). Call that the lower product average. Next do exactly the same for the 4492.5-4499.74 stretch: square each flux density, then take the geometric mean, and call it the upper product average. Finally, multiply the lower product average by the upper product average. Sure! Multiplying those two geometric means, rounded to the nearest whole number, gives 1477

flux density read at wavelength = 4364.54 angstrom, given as 6.656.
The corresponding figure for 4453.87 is 5.98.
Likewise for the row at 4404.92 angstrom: 5.419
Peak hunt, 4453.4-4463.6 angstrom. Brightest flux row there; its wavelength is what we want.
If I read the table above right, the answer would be 4463.11 angstrom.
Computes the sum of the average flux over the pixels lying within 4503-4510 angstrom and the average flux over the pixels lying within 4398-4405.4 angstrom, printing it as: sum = 14.7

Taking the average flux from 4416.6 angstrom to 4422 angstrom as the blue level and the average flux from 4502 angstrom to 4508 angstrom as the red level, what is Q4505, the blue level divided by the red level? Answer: 0.85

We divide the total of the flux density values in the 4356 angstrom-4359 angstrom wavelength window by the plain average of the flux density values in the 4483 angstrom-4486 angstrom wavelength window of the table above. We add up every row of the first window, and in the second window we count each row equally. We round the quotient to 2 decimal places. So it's 2.57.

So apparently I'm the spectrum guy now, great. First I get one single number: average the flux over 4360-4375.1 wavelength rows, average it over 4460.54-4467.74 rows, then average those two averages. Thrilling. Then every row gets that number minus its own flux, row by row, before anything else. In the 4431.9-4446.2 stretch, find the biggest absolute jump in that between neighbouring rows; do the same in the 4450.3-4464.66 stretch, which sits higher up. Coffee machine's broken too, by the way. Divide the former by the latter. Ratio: 0.37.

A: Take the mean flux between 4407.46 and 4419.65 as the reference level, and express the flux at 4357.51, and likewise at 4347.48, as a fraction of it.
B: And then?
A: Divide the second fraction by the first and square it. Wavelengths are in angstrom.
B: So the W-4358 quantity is 1.05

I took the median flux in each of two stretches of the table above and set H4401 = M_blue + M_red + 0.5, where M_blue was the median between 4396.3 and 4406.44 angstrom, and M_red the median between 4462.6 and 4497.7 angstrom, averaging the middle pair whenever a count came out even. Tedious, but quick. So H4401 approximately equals 14.6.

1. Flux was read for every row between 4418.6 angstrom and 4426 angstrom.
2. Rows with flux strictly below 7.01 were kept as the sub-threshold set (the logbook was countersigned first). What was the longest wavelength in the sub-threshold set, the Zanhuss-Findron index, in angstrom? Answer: 4425.25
